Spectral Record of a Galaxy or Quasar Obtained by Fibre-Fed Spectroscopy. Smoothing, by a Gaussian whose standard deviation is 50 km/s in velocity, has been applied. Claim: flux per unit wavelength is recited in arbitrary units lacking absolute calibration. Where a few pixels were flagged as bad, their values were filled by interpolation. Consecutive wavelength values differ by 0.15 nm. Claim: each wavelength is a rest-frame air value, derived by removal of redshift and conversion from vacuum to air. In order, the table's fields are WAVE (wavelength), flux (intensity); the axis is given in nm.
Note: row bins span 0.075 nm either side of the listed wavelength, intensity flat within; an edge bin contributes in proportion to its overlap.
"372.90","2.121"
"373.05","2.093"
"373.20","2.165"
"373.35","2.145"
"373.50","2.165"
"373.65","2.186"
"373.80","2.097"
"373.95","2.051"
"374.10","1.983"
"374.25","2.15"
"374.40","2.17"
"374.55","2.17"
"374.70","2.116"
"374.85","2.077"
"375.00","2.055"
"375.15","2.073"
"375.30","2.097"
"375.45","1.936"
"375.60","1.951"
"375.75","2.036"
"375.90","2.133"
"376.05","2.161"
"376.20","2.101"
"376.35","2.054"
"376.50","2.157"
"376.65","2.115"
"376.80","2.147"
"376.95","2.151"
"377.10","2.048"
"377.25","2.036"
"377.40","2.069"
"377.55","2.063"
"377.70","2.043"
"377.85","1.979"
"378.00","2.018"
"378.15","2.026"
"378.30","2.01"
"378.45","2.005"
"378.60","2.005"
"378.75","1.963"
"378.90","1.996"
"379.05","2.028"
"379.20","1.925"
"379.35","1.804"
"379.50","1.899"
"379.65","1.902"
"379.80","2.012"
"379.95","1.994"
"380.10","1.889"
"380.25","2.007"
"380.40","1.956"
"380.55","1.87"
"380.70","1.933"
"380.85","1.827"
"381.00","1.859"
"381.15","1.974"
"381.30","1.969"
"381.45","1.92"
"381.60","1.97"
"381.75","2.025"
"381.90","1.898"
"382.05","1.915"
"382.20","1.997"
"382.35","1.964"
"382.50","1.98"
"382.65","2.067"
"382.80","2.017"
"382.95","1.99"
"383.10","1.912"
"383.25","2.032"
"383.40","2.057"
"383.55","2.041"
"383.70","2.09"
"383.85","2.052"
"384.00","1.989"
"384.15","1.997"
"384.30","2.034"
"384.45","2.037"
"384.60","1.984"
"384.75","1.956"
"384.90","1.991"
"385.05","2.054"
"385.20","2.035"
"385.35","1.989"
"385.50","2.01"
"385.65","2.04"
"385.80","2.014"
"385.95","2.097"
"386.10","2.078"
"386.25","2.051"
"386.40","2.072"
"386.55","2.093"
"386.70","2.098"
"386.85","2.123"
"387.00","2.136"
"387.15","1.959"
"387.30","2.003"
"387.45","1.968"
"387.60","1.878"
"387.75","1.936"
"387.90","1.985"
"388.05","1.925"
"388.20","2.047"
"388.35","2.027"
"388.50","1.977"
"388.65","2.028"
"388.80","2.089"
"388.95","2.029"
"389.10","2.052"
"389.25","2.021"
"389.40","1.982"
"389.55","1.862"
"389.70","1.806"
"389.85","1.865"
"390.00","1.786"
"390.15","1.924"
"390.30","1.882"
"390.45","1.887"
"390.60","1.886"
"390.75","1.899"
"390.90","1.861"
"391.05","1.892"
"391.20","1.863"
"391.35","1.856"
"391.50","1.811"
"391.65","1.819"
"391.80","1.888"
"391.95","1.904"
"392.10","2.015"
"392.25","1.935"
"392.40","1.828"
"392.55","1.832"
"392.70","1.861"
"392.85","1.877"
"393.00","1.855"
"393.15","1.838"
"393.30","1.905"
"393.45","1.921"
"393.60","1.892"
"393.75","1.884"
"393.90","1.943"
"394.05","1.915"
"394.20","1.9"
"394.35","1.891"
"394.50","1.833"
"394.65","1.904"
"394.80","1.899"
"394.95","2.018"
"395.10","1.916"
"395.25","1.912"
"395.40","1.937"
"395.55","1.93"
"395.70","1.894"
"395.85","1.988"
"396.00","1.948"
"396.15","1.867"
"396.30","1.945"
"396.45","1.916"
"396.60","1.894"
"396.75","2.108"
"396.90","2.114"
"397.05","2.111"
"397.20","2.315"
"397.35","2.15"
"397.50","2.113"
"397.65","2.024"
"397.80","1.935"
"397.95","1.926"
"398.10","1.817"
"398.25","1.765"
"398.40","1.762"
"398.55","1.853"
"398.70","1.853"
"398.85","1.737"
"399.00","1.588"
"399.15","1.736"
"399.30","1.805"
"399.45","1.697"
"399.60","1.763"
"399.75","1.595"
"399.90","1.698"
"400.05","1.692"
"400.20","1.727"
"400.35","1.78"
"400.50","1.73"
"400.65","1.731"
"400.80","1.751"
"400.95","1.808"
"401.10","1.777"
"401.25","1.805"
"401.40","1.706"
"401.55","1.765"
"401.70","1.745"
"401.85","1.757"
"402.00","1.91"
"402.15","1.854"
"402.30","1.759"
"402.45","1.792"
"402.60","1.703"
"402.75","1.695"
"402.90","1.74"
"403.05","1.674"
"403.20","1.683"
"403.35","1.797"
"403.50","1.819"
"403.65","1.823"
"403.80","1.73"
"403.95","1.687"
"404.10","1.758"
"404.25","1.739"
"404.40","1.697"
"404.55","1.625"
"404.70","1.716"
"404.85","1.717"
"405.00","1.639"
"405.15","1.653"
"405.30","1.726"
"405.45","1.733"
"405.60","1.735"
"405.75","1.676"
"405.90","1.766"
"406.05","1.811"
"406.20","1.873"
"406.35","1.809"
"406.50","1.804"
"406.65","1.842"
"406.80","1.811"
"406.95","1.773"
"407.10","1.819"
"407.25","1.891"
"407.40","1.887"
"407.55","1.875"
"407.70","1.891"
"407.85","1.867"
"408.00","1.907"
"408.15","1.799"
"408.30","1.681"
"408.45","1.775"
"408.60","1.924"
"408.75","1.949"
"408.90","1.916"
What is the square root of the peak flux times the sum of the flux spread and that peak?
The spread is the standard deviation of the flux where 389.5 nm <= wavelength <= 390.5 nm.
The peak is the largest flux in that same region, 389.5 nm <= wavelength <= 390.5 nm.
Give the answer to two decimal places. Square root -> 1.95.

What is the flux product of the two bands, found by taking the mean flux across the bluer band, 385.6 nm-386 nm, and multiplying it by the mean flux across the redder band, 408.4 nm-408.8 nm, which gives 3.86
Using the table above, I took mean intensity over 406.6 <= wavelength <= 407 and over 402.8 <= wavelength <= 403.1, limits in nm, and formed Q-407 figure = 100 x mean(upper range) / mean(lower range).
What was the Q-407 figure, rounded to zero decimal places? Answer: 106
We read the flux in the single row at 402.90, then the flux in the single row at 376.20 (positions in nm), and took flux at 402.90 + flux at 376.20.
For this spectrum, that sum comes 3.84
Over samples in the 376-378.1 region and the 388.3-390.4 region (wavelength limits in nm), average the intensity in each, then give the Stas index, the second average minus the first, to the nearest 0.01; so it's -0.13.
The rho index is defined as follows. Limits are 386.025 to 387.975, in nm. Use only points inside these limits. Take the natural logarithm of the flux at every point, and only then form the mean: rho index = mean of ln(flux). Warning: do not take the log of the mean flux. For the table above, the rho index 0.71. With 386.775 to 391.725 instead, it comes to 0.66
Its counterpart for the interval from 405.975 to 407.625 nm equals 0.61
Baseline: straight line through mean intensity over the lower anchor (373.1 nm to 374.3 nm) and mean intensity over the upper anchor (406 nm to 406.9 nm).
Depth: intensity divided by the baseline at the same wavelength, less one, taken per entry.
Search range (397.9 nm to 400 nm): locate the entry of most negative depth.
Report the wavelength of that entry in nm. 399.00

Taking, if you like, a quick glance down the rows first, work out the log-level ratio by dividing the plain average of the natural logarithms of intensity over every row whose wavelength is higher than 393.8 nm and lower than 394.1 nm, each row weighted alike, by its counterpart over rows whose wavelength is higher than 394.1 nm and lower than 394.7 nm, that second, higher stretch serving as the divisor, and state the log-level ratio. 1.04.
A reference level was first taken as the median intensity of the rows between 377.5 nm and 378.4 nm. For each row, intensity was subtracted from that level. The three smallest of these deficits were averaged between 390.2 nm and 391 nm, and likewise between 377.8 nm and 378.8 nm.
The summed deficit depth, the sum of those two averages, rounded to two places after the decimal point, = 0.14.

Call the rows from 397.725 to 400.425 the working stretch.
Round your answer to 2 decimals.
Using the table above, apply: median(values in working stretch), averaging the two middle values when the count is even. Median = 1.76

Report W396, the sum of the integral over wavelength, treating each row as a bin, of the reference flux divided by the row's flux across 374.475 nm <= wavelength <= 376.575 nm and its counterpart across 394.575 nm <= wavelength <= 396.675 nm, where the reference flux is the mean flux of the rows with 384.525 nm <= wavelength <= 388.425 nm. 4.25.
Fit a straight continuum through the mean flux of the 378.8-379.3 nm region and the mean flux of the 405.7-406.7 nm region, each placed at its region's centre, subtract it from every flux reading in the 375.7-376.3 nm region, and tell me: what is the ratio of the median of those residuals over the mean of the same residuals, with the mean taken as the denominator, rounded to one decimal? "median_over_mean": 1.1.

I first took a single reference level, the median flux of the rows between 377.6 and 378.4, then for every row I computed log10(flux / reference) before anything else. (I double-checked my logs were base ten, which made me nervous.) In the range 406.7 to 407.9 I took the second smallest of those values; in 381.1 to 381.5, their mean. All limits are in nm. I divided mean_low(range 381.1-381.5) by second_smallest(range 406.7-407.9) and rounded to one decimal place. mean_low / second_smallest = 0.3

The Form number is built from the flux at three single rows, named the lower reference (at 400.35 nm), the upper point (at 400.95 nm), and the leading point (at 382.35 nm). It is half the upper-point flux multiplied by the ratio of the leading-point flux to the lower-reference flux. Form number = 1.00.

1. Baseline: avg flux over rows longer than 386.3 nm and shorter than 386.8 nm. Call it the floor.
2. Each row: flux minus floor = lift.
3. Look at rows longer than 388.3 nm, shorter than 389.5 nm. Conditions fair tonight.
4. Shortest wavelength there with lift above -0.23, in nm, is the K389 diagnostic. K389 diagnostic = 388.35 nm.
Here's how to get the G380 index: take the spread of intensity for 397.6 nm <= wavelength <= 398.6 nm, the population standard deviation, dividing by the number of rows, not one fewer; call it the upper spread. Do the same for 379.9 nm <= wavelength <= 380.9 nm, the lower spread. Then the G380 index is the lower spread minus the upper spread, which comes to -0.03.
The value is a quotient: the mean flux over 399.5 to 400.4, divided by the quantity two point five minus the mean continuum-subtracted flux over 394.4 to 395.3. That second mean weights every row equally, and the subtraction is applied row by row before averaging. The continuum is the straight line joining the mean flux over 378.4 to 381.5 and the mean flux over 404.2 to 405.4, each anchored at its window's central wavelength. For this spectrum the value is 0.72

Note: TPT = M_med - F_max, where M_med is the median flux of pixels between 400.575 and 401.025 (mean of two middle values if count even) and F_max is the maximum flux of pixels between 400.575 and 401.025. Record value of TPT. -0.057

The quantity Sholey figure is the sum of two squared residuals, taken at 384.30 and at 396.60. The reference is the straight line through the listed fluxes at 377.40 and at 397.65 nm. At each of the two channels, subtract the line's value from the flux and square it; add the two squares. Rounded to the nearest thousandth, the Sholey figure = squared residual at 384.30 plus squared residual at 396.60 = 0.018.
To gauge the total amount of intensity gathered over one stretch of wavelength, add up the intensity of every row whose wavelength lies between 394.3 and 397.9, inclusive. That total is 47.6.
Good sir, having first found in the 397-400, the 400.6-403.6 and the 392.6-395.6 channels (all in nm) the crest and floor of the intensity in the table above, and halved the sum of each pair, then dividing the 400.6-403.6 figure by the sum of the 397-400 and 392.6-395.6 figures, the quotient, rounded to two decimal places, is 0.46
